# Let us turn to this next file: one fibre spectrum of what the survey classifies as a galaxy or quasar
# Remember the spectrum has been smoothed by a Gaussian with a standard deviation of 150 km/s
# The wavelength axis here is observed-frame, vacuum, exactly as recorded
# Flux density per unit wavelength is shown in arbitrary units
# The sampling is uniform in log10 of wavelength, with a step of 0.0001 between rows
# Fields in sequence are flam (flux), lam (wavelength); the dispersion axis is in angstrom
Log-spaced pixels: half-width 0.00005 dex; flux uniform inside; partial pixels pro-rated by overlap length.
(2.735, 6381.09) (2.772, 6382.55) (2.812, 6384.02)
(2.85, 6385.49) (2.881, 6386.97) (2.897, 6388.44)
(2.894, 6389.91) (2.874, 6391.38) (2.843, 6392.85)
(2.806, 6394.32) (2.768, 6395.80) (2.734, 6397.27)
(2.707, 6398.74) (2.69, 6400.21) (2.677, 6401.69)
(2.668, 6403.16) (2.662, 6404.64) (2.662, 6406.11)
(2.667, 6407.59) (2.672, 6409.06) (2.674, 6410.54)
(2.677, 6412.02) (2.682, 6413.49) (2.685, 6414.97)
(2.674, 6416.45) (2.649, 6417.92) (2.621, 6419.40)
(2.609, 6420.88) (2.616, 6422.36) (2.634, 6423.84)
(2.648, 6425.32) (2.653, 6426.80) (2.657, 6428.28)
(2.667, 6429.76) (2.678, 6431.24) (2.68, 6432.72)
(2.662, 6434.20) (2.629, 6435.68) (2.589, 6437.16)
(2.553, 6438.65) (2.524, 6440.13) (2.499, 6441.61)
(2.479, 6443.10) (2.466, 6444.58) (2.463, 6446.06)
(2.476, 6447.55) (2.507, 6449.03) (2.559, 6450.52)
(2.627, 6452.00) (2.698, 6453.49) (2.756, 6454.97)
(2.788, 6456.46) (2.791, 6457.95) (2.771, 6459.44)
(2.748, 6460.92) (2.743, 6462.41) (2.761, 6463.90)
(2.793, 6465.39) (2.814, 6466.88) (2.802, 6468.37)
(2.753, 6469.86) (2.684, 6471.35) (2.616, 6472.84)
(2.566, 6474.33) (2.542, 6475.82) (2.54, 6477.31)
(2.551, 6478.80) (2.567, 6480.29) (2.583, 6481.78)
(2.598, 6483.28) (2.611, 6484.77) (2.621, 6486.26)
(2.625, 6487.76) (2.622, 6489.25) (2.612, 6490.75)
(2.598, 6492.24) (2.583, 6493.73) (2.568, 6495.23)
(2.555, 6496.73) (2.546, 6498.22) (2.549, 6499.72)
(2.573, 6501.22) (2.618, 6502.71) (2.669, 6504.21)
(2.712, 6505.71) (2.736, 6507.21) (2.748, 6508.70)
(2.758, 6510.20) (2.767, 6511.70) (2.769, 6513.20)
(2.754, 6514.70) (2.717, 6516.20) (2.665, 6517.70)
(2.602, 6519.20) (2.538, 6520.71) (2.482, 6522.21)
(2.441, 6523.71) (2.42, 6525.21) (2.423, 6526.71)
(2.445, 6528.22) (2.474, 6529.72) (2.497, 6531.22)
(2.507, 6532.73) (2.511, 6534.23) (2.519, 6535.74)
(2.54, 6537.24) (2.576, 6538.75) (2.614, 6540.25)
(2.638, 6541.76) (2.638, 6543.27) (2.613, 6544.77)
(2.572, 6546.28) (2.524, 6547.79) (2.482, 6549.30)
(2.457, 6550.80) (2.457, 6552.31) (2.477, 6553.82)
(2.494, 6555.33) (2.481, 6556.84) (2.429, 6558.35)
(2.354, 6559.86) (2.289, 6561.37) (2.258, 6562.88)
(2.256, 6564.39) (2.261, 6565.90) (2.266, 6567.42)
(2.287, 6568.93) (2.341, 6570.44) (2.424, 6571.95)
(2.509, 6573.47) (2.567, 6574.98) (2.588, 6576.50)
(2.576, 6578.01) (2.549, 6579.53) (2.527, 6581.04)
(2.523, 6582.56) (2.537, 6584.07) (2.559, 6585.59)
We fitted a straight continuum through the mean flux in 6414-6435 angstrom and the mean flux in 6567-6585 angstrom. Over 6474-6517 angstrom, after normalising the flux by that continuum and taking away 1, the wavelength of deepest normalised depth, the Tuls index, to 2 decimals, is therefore 6477.31 angstrom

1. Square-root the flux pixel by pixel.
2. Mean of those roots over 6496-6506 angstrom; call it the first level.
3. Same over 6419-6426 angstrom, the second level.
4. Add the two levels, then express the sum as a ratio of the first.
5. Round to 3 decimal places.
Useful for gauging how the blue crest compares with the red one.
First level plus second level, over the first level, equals 2.004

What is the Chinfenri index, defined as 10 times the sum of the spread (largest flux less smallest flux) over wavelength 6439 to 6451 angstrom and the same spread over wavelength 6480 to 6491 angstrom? 1.5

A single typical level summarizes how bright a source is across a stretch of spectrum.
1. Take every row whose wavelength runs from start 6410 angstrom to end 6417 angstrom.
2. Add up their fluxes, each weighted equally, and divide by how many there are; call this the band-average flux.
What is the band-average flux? 2.68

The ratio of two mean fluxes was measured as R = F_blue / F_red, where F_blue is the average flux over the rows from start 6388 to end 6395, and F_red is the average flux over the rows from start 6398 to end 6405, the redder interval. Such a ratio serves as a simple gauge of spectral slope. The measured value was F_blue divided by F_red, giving 1.07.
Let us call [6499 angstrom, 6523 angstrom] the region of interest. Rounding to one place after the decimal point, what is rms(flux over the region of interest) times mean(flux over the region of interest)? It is 7.1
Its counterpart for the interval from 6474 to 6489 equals 6.7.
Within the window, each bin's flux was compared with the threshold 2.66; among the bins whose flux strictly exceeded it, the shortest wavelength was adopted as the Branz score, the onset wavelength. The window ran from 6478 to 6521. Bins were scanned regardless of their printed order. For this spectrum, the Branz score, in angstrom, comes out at 6504.21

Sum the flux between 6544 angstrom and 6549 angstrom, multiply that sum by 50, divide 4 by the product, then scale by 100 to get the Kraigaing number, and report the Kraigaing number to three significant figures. 1.04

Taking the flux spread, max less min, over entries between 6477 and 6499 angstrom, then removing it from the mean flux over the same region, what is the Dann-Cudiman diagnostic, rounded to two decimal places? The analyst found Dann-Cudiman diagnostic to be 2.50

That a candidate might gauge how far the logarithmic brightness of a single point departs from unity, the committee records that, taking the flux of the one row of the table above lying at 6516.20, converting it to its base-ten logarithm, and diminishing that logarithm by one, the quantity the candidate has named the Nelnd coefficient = -0.566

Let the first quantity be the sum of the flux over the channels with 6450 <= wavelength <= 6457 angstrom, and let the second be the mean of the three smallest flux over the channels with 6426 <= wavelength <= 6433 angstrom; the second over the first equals 0.198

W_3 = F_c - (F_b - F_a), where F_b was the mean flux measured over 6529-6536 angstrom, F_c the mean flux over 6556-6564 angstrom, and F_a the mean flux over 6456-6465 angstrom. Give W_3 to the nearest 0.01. 2.63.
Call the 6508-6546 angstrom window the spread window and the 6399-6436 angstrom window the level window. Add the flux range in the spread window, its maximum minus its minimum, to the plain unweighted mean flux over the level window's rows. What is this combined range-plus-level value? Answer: 3.01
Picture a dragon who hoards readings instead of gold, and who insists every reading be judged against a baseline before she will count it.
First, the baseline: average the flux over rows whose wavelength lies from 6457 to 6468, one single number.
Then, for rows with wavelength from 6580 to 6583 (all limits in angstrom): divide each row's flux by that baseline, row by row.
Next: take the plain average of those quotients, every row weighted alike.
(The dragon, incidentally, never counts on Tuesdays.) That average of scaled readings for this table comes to 0.91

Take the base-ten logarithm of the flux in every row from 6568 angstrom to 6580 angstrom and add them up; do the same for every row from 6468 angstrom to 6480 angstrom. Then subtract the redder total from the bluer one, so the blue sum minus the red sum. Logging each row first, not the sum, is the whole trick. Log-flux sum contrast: 0.2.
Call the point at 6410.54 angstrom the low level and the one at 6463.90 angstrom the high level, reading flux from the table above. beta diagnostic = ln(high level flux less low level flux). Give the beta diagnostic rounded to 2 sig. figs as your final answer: -2.4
